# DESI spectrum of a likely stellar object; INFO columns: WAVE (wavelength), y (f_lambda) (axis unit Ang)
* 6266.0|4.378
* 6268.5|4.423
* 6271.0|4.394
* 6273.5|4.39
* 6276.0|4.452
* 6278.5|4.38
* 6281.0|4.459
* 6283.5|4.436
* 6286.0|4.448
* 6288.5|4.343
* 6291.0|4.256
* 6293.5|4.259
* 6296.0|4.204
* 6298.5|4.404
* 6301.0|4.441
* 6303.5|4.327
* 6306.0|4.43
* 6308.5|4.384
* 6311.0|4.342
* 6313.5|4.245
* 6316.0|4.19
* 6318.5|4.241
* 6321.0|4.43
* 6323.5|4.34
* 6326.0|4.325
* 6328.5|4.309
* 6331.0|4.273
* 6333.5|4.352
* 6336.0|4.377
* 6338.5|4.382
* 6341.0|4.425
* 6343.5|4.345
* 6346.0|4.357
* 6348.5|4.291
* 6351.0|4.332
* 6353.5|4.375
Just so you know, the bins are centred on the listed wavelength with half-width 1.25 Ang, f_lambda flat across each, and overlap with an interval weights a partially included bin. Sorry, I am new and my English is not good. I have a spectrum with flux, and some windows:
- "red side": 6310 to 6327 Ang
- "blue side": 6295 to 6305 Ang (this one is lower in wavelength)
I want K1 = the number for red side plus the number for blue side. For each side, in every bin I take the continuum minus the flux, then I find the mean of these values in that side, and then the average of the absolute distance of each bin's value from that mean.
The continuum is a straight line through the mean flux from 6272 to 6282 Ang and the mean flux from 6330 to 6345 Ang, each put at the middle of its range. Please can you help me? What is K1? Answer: 0.15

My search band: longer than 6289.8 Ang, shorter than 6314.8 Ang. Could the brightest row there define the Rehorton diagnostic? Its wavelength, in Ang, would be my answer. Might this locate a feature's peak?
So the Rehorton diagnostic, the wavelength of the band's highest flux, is 6301.0 Ang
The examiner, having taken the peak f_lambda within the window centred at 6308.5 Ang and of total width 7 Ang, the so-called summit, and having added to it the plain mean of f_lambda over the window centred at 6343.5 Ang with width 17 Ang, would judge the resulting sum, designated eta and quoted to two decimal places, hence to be 8.79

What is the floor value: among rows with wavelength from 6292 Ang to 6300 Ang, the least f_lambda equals 4.204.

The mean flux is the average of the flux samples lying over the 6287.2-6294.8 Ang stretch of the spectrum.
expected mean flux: 4.29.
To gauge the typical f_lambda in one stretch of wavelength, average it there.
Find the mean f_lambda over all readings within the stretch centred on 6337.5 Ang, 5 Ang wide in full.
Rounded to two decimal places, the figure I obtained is 4.38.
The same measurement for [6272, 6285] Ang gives 4.42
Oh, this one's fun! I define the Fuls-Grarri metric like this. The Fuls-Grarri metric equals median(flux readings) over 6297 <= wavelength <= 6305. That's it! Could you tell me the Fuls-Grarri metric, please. 4.40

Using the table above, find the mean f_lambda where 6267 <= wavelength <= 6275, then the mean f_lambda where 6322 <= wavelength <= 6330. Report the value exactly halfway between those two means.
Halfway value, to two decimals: 4.36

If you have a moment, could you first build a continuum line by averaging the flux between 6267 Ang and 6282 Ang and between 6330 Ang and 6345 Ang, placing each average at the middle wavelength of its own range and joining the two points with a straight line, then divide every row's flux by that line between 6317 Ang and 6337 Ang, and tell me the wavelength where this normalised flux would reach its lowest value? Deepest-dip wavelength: 6318.5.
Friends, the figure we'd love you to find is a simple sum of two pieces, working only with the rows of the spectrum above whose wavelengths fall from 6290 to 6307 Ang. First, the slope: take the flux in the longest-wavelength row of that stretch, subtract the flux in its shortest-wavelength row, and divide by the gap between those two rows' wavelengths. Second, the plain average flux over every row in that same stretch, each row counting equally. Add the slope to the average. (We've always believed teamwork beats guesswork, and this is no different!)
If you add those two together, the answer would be 4.34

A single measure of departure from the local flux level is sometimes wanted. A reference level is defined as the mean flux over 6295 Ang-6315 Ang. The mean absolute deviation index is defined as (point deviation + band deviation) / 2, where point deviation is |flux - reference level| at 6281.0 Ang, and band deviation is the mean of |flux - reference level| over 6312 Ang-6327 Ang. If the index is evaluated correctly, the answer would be 0.096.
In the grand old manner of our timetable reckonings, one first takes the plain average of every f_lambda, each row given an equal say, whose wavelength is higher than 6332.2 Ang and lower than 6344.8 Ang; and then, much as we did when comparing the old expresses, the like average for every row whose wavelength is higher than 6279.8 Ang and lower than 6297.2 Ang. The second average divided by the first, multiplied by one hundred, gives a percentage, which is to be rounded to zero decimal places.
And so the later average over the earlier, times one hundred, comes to 99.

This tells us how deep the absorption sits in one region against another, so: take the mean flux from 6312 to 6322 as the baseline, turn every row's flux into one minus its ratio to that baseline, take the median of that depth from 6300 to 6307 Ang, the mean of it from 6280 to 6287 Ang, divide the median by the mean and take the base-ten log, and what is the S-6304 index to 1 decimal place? 0.0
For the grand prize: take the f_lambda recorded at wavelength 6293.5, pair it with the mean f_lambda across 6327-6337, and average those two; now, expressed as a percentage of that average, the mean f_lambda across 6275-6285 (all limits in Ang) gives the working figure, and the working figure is 103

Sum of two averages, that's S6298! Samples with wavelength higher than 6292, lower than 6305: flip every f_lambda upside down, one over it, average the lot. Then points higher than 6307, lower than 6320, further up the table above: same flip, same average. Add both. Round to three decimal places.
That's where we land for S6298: 0.465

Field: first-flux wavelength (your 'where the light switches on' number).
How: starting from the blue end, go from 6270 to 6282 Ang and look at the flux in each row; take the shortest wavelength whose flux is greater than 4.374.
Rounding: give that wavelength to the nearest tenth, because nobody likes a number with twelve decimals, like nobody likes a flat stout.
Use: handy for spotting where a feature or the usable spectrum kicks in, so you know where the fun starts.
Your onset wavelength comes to 6271.0 Ang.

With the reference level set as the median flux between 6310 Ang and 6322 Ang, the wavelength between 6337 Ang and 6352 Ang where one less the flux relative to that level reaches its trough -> 6341.0 Ang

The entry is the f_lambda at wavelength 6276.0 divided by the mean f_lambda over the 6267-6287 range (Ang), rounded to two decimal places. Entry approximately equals 1.01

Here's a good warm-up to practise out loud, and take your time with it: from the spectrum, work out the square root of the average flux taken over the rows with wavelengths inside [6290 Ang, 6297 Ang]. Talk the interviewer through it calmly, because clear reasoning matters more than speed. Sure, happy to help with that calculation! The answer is 2.059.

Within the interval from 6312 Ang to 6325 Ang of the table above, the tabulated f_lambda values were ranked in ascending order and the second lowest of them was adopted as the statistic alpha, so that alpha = 4.241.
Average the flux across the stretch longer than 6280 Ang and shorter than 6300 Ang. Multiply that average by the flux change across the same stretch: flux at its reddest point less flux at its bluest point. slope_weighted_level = -0.24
